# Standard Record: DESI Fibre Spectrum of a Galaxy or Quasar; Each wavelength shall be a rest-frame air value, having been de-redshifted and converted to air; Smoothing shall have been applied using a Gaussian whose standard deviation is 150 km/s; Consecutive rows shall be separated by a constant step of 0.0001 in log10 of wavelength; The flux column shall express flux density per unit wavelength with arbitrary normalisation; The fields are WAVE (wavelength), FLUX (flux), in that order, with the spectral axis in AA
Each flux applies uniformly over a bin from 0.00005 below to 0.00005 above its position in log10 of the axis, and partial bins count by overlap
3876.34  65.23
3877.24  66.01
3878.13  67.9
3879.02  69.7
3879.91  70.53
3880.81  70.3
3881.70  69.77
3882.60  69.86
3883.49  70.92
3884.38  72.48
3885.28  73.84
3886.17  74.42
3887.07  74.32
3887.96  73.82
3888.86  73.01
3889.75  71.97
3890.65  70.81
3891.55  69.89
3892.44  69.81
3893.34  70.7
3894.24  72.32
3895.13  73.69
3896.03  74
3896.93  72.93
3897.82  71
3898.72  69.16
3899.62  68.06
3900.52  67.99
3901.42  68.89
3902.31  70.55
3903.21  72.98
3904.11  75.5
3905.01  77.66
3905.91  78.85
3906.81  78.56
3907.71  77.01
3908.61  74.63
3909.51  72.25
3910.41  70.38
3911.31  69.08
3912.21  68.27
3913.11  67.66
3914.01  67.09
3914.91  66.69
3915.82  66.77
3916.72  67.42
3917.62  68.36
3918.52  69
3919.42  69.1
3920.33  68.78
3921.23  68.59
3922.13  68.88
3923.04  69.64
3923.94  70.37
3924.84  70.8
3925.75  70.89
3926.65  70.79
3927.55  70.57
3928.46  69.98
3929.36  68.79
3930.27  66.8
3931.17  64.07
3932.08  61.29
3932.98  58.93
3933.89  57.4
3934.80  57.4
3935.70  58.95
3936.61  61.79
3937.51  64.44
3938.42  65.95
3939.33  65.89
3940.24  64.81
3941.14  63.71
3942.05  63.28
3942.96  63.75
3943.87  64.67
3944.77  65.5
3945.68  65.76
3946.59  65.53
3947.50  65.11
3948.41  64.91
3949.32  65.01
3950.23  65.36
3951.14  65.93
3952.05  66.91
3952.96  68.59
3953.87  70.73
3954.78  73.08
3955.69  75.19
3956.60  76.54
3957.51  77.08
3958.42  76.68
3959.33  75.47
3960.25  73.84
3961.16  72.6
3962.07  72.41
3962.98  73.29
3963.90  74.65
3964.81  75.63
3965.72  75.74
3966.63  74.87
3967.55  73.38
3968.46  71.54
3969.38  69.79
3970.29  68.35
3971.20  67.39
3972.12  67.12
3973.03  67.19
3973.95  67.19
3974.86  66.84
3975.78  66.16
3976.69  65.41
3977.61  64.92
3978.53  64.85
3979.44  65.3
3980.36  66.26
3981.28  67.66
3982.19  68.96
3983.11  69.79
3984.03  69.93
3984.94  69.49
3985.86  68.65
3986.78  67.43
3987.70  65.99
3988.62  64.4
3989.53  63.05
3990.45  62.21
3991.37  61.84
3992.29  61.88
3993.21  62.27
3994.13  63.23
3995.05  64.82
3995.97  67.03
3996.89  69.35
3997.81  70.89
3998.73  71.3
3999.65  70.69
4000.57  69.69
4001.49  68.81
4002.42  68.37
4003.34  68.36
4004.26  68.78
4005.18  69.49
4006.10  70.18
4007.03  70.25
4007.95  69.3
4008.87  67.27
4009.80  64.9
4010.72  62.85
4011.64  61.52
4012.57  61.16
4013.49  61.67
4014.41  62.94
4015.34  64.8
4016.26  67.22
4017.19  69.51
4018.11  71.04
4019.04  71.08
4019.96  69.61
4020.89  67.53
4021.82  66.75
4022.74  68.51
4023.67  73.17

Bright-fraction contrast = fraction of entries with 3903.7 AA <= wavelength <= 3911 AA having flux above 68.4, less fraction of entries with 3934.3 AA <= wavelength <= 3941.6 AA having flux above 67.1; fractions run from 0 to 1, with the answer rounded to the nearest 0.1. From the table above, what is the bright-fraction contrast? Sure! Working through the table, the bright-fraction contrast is 1.0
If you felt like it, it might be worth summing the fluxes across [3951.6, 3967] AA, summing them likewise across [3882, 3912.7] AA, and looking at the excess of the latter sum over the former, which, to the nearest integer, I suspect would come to 1206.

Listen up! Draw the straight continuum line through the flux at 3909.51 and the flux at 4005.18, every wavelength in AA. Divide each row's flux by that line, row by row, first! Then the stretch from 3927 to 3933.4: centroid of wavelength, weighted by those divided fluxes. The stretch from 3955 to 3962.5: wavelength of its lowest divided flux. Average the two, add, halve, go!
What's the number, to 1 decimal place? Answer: 3946.1 AA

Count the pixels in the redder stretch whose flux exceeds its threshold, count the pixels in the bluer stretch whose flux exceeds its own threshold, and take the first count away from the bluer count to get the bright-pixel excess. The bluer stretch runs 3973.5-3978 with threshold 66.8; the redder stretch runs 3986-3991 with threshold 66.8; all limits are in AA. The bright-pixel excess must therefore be 1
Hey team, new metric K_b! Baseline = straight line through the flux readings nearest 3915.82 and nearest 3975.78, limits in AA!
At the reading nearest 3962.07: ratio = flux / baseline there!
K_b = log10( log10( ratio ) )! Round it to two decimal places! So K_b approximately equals -1.42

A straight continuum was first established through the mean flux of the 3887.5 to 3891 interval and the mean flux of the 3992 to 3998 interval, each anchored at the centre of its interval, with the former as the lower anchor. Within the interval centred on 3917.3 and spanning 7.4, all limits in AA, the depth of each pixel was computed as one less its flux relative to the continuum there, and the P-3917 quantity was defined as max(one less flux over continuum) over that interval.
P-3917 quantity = 0.058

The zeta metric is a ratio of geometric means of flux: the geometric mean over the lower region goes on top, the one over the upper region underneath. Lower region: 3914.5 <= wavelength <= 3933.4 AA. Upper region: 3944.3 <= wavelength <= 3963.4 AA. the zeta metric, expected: 0.97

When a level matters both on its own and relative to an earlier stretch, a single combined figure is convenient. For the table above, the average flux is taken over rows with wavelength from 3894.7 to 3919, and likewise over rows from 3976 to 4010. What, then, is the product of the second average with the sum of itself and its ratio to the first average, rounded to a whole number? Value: 4567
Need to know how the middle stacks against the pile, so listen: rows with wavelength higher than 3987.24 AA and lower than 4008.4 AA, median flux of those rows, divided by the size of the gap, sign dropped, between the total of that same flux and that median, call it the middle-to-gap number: 0.0464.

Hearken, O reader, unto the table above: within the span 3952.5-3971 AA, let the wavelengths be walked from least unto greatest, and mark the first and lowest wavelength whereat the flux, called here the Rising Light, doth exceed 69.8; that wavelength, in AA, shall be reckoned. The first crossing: 3953.87 AA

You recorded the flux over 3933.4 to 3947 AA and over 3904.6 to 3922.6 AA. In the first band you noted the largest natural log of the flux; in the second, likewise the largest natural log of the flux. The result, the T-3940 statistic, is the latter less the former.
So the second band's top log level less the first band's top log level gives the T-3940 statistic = 0.18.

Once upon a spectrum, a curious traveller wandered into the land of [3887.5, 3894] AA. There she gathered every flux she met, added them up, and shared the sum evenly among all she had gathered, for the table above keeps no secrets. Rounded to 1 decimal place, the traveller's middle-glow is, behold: 71.4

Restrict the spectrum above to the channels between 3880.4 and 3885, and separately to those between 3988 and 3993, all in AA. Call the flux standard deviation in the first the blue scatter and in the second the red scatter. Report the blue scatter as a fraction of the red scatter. 1.0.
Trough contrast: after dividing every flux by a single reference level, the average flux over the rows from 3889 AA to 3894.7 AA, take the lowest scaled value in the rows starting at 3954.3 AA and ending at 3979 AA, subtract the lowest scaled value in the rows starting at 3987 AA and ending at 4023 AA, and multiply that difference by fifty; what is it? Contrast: 2.6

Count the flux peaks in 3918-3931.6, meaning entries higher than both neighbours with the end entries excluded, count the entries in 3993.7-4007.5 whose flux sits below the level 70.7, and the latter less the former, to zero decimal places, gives 11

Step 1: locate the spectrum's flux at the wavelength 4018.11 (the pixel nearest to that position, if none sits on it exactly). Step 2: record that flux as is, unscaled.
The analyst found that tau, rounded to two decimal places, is 71.04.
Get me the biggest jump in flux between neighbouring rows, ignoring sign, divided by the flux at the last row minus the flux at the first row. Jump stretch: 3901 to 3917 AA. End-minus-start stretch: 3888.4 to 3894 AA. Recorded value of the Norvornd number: -1.1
